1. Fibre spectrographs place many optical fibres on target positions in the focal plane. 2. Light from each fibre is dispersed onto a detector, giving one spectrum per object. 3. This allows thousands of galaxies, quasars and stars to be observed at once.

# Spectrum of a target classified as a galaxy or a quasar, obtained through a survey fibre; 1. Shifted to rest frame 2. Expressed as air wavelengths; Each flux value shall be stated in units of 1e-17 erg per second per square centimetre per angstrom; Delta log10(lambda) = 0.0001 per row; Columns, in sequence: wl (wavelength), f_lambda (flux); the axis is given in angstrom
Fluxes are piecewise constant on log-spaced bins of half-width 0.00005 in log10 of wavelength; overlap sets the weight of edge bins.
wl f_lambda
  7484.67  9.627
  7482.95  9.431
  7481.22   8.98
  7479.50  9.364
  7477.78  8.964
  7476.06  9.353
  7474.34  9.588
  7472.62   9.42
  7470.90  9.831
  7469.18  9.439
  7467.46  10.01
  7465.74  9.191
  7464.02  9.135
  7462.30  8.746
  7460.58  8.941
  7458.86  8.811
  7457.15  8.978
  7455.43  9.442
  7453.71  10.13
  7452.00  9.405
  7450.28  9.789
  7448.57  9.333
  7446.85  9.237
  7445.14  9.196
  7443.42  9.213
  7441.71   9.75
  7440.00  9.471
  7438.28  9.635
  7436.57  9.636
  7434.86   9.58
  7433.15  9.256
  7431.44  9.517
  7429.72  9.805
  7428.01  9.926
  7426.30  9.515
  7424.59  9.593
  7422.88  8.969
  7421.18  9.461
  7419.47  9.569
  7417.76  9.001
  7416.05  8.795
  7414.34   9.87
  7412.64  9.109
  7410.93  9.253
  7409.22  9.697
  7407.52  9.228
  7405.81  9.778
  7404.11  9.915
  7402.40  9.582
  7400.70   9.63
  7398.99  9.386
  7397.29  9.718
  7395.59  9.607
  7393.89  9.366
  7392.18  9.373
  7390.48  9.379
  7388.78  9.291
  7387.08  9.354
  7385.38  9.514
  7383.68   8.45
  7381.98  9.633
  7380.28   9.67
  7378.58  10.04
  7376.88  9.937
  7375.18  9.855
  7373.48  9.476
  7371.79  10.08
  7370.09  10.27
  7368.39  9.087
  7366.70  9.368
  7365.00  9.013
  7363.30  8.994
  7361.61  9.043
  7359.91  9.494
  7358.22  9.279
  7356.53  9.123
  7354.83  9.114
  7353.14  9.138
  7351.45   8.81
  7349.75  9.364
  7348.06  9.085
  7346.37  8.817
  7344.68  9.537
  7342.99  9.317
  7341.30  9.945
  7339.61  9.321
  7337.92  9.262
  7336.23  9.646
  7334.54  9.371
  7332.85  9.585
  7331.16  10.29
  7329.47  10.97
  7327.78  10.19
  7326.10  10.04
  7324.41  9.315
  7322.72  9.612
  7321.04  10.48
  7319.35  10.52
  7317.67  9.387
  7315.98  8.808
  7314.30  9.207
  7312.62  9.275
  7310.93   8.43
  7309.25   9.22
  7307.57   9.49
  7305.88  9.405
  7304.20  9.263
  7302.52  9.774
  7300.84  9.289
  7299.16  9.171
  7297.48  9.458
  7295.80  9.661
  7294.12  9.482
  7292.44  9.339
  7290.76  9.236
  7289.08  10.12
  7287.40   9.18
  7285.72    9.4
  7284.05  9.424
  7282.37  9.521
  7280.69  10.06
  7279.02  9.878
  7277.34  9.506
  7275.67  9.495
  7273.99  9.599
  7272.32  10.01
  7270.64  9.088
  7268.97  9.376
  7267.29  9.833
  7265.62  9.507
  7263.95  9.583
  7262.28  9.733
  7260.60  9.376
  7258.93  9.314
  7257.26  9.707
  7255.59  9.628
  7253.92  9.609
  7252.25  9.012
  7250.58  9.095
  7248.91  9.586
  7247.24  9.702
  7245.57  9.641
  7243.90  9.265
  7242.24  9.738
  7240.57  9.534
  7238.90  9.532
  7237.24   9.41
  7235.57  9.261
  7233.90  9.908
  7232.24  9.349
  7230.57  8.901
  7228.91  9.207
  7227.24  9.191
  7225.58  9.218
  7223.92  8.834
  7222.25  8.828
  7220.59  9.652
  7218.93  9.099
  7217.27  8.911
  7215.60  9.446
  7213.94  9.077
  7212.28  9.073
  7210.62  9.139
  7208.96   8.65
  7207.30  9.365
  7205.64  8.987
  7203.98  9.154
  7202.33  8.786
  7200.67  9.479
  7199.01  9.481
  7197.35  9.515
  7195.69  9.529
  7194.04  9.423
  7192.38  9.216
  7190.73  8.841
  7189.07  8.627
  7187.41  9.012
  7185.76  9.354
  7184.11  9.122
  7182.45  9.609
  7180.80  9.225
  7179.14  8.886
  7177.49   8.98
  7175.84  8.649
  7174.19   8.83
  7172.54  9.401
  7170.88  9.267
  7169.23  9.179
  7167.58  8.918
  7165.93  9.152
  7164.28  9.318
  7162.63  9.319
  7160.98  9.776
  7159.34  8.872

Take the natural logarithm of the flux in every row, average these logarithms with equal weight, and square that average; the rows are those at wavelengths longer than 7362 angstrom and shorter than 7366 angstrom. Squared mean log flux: 4.83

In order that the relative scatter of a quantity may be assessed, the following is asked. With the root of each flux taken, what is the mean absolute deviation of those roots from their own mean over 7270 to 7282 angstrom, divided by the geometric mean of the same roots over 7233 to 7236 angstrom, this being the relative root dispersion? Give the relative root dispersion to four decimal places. 0.0143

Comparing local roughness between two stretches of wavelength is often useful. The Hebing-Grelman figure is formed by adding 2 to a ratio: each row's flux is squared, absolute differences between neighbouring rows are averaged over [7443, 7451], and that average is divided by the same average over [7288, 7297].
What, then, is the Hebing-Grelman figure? 2.5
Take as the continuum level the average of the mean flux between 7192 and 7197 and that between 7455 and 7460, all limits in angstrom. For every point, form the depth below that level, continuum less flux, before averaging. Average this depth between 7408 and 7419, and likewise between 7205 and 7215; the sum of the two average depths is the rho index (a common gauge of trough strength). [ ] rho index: 0.1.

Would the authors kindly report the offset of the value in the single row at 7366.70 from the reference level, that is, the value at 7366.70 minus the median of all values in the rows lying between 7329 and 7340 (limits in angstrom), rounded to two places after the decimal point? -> -0.22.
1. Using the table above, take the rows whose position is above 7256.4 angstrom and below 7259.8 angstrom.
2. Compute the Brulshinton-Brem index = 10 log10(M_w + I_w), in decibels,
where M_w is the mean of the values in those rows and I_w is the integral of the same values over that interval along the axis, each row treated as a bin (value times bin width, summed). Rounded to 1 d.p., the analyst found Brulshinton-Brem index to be 16.2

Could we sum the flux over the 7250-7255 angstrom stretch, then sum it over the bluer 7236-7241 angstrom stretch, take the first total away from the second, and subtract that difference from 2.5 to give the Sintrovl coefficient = 1.7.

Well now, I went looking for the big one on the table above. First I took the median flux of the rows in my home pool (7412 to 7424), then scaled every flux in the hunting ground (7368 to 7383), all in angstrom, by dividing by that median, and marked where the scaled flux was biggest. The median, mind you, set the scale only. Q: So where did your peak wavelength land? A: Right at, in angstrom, 7370.09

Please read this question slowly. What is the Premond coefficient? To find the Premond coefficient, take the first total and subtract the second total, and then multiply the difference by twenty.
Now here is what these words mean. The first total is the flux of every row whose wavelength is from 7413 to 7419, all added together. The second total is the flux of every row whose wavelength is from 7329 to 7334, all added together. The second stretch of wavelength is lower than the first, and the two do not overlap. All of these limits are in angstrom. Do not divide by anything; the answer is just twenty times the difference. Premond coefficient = -64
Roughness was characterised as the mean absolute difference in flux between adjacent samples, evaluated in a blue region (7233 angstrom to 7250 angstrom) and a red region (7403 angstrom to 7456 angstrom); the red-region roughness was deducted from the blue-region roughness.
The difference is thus -0.11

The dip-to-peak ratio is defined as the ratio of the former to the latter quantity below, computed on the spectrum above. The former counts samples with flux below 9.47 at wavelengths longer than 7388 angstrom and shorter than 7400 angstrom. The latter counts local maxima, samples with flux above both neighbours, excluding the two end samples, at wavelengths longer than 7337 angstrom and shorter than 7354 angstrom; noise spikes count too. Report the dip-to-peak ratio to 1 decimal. 1.7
